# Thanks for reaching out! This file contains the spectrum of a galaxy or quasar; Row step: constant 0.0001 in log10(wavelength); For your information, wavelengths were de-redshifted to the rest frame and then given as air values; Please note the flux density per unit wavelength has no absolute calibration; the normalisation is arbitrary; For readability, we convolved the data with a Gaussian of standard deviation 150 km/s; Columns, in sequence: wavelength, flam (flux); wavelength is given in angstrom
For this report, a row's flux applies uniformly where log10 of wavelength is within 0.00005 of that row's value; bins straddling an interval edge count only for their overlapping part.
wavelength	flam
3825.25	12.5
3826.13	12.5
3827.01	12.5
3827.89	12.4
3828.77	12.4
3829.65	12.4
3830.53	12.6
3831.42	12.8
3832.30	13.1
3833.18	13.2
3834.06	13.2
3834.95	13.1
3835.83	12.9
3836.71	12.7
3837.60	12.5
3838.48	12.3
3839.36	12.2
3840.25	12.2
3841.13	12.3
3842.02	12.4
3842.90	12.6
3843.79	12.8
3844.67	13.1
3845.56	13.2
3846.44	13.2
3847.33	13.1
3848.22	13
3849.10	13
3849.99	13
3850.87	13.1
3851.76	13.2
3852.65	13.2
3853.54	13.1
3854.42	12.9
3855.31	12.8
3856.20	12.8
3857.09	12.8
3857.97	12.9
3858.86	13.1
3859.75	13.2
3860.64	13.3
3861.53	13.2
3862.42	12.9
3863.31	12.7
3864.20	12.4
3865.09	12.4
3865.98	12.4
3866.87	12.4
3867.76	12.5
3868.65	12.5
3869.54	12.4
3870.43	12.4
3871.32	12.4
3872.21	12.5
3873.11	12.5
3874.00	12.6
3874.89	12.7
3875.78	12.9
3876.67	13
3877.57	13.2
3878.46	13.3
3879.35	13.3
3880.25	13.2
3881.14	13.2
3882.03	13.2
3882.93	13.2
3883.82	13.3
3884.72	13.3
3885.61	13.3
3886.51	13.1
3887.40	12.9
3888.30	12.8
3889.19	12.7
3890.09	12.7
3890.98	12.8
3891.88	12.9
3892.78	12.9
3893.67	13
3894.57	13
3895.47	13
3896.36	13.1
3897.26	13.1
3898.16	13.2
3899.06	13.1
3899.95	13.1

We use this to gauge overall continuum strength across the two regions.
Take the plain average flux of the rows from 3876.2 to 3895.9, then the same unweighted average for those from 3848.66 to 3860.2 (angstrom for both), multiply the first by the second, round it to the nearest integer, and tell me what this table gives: 170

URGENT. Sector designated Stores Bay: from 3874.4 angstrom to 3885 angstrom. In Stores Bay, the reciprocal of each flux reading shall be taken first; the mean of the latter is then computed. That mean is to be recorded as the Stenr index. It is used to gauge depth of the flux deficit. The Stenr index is 0.0761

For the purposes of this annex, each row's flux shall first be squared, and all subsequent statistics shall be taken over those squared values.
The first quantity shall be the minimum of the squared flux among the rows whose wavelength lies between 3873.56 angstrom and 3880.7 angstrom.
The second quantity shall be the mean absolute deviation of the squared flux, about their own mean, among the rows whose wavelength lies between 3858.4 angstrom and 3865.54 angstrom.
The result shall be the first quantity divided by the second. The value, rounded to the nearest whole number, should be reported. 21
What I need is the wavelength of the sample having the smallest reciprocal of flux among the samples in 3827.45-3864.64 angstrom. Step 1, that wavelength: 3860.64 angstrom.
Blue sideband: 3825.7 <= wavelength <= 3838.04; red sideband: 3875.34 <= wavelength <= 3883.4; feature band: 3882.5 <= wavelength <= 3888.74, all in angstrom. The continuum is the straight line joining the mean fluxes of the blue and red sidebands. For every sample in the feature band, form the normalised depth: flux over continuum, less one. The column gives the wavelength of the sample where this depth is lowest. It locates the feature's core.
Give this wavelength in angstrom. 3888.30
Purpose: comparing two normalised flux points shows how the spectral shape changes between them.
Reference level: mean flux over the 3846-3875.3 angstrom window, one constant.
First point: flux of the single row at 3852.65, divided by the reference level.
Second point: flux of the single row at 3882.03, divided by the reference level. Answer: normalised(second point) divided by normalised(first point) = 1.00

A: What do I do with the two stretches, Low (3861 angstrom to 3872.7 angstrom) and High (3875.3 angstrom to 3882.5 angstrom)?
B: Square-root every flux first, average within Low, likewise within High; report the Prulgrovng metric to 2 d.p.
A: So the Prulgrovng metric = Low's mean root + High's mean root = 7.17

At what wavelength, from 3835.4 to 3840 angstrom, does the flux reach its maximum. 3835.83 angstrom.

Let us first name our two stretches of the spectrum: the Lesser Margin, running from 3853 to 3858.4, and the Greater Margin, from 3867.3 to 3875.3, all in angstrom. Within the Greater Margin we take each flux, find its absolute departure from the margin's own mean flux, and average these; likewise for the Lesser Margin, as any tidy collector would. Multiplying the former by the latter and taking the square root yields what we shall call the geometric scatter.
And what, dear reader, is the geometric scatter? 0.07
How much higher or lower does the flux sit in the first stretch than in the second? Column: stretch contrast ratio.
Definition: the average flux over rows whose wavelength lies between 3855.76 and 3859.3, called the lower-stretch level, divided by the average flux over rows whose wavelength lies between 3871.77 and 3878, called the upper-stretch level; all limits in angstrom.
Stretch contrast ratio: 1.01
